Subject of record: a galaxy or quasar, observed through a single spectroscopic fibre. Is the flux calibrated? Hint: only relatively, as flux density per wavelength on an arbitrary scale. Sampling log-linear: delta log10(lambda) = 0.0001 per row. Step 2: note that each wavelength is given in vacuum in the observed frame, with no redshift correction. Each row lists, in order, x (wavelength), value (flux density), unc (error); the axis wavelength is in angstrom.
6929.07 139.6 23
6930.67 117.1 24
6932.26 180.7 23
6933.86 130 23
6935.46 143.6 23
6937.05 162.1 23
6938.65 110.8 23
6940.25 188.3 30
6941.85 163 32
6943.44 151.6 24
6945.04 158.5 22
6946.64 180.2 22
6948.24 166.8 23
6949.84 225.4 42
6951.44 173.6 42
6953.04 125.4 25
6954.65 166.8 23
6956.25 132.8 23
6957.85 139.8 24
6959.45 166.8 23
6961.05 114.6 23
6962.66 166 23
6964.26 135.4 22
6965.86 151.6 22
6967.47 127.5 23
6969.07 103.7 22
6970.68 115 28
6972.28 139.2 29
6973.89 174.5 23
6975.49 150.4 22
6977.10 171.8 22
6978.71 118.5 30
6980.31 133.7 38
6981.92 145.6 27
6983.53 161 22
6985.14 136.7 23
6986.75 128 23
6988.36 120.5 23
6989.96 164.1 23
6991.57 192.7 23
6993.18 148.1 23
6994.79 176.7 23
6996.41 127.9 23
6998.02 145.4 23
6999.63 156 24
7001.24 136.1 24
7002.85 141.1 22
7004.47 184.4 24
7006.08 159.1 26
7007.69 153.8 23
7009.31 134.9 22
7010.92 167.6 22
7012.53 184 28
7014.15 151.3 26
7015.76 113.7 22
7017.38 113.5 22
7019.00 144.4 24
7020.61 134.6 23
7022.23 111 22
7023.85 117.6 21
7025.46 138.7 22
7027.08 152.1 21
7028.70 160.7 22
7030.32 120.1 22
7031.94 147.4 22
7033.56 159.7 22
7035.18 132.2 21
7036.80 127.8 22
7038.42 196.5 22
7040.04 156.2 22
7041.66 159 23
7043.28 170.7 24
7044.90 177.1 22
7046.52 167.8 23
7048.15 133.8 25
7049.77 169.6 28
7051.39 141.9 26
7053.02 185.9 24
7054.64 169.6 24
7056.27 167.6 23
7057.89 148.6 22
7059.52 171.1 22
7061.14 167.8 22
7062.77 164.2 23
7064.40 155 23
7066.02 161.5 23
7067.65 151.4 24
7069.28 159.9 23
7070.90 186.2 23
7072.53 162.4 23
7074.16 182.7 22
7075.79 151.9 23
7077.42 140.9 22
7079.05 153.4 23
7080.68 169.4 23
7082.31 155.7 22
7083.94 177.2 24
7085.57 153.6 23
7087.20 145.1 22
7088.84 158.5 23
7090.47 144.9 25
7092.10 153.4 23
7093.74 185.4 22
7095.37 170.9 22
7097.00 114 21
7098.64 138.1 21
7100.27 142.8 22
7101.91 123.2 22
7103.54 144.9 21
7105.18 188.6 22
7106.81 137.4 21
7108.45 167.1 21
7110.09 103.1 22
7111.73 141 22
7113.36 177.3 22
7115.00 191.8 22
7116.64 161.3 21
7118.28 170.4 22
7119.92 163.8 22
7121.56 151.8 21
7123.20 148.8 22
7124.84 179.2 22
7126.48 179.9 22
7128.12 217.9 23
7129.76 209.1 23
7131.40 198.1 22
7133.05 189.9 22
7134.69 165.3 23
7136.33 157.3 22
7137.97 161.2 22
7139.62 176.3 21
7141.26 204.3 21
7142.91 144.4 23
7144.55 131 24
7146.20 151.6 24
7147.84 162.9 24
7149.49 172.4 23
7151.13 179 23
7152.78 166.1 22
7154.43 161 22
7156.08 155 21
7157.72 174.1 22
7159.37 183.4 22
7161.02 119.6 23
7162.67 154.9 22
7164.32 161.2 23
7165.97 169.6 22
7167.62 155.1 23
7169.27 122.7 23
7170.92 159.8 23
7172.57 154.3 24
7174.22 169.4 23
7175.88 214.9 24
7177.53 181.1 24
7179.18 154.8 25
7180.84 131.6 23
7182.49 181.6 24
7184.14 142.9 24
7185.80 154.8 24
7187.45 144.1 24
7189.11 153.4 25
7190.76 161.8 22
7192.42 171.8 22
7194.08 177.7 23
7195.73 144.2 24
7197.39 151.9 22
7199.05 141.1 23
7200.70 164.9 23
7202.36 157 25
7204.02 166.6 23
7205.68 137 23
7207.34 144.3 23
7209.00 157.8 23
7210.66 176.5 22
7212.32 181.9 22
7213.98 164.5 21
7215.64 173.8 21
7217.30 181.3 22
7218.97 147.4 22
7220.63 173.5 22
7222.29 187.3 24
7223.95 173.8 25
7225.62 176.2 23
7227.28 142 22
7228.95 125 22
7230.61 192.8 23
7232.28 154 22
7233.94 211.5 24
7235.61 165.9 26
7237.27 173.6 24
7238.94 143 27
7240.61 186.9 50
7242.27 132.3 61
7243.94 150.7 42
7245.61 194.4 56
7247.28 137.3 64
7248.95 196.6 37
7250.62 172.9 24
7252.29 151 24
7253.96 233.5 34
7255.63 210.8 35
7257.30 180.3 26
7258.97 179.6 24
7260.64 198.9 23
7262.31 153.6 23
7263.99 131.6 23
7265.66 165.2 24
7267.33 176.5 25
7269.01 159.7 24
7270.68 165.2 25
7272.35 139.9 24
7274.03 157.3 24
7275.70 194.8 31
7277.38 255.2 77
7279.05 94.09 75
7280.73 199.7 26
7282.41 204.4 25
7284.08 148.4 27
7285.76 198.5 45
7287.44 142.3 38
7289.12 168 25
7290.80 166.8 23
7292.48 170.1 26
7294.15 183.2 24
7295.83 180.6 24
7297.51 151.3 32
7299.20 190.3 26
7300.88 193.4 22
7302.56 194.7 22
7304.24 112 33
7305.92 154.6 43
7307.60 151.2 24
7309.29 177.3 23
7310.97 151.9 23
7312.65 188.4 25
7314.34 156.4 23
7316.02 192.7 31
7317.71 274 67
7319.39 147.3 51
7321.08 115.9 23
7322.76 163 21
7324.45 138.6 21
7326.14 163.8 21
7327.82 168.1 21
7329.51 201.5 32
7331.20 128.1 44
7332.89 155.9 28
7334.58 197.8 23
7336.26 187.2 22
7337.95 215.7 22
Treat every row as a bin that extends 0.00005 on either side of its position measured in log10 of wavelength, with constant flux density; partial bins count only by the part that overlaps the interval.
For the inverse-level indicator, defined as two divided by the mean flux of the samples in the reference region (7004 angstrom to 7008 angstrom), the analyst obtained 0.0121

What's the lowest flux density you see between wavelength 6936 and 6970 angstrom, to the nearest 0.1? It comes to 103.7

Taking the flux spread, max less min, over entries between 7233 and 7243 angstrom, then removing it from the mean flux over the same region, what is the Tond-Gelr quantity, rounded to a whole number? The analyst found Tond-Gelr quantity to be 90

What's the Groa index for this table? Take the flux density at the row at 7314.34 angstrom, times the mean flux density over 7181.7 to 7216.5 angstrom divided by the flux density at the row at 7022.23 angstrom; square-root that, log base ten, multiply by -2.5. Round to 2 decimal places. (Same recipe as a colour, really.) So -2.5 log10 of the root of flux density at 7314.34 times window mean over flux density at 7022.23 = -2.94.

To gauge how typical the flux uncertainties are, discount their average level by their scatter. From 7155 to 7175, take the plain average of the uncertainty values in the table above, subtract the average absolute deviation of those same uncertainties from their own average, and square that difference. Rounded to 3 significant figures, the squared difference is 481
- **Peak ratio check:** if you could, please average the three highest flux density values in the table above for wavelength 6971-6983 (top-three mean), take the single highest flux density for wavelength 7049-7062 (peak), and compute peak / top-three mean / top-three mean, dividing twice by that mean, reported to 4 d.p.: 0.0068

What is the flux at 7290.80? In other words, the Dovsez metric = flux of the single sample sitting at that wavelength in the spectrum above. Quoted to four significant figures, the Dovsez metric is 166.8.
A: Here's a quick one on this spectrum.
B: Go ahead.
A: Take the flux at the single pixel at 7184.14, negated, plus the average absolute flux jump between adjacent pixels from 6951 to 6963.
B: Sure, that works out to -106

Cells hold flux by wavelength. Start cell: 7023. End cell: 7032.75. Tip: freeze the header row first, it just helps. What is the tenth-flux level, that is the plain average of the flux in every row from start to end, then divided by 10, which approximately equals 13.9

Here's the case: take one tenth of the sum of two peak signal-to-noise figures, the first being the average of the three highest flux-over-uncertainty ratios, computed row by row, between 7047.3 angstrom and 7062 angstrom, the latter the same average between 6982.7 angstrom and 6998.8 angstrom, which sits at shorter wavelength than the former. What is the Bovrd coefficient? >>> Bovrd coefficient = 1.55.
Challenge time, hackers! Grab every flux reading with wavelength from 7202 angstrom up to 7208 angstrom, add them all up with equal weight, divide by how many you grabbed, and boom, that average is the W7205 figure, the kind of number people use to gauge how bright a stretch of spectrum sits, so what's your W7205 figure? 151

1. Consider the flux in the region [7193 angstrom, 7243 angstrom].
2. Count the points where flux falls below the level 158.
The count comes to 13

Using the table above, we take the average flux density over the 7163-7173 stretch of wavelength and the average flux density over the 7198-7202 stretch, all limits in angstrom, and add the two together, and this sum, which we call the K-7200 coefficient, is 307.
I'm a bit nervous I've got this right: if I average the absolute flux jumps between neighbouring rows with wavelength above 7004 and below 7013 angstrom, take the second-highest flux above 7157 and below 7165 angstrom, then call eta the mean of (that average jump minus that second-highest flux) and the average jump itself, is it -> -67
